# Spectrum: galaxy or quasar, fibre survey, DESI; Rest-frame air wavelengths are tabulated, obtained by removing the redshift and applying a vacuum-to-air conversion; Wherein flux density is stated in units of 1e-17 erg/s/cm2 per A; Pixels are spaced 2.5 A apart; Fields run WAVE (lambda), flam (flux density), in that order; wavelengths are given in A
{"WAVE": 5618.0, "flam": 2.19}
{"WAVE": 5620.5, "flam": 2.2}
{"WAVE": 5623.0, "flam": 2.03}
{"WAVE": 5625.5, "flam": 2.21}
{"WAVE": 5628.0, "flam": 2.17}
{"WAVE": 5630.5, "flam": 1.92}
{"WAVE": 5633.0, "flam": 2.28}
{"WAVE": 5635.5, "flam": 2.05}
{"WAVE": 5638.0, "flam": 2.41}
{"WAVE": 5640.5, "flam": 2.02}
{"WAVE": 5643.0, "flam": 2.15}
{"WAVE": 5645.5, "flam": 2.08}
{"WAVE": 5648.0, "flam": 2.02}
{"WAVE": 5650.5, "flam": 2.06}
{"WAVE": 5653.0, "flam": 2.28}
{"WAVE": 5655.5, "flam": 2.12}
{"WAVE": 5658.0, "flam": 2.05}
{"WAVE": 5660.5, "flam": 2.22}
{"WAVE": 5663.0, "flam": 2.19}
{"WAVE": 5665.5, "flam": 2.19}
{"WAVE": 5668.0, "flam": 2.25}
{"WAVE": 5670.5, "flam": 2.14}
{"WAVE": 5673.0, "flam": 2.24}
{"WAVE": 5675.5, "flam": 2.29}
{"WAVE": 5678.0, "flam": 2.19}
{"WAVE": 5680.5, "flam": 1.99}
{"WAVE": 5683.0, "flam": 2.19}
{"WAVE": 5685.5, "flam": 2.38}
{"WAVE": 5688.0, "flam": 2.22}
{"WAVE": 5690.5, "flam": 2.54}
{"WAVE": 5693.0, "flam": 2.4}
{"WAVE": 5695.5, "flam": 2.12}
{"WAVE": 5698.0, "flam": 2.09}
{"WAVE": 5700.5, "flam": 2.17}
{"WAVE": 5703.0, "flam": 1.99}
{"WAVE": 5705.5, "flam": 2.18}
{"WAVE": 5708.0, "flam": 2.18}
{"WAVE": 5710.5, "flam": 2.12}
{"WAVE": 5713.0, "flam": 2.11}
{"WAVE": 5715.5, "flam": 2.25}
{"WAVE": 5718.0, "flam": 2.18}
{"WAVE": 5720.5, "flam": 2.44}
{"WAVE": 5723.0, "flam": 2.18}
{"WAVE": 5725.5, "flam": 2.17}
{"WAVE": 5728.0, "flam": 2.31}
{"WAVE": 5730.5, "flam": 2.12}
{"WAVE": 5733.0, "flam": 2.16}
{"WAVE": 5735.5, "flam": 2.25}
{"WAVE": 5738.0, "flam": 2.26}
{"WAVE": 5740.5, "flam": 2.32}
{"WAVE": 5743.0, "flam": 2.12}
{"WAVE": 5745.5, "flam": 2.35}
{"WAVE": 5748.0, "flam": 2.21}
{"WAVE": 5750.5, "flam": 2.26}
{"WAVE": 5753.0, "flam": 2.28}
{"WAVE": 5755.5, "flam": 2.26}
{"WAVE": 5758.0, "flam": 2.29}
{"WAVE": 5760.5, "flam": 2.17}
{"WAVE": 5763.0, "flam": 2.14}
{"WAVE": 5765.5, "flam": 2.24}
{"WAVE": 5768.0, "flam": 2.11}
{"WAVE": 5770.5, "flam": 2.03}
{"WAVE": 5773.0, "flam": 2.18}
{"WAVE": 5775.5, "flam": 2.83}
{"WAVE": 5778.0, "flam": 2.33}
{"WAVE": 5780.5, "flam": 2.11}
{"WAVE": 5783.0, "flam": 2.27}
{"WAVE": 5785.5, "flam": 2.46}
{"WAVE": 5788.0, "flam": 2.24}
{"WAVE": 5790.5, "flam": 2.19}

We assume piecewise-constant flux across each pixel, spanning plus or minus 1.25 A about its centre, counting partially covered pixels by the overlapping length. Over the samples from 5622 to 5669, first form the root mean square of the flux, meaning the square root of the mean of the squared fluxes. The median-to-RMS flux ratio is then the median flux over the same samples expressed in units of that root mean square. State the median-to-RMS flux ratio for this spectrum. 1.00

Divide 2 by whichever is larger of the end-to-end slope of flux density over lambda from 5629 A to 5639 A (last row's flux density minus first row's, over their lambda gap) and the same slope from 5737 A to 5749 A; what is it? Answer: 31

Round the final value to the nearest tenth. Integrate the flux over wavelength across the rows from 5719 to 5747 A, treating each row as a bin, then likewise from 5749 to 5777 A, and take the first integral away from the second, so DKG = 0.3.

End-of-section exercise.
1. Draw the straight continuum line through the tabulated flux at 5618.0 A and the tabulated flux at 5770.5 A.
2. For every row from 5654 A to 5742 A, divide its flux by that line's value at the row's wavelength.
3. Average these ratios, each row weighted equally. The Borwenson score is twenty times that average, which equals 21.0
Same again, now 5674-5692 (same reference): 21.3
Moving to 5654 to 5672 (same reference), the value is 20.2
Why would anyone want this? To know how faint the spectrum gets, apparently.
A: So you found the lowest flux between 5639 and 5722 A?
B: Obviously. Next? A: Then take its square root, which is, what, 1.41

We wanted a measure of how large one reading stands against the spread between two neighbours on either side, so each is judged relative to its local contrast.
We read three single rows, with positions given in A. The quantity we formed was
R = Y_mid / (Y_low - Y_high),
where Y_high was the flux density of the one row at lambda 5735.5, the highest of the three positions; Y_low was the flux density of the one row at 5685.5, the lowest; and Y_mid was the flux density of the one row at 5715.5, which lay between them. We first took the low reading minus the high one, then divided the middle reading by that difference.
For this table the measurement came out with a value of 17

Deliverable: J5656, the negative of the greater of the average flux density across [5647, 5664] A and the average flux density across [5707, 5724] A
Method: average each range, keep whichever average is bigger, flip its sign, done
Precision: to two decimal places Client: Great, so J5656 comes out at -2.21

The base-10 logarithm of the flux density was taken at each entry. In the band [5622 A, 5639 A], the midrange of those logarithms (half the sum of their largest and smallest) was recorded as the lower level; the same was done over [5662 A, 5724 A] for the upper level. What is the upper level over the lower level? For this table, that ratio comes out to 1.06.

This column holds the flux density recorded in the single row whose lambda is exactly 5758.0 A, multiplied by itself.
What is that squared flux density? 5.2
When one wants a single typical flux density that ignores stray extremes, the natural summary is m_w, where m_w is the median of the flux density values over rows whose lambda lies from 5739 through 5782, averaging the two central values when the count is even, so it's 2.24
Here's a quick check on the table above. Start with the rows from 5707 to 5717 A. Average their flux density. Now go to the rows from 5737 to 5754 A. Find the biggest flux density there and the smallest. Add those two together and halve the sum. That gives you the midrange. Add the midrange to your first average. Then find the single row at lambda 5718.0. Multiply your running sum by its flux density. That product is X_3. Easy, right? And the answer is 9.6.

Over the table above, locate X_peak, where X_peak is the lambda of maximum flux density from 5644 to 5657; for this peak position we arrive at 5653.0 A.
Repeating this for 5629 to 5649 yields 5638.0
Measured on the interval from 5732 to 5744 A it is 5740.5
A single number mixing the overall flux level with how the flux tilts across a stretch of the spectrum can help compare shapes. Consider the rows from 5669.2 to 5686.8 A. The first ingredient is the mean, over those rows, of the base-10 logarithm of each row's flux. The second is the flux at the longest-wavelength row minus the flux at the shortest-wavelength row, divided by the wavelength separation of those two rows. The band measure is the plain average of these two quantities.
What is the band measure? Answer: 0.1792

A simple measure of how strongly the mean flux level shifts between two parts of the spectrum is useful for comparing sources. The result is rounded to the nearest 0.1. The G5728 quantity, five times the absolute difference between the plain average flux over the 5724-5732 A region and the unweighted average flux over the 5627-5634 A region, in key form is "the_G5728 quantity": 0.4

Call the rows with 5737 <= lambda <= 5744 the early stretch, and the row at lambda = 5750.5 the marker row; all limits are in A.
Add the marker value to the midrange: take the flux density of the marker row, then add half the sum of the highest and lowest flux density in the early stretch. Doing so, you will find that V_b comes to 4.48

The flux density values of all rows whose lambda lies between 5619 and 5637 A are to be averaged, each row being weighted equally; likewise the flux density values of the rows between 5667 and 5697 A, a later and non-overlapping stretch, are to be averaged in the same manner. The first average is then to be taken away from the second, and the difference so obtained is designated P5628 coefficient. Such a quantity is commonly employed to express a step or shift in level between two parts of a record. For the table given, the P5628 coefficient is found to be 0.12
